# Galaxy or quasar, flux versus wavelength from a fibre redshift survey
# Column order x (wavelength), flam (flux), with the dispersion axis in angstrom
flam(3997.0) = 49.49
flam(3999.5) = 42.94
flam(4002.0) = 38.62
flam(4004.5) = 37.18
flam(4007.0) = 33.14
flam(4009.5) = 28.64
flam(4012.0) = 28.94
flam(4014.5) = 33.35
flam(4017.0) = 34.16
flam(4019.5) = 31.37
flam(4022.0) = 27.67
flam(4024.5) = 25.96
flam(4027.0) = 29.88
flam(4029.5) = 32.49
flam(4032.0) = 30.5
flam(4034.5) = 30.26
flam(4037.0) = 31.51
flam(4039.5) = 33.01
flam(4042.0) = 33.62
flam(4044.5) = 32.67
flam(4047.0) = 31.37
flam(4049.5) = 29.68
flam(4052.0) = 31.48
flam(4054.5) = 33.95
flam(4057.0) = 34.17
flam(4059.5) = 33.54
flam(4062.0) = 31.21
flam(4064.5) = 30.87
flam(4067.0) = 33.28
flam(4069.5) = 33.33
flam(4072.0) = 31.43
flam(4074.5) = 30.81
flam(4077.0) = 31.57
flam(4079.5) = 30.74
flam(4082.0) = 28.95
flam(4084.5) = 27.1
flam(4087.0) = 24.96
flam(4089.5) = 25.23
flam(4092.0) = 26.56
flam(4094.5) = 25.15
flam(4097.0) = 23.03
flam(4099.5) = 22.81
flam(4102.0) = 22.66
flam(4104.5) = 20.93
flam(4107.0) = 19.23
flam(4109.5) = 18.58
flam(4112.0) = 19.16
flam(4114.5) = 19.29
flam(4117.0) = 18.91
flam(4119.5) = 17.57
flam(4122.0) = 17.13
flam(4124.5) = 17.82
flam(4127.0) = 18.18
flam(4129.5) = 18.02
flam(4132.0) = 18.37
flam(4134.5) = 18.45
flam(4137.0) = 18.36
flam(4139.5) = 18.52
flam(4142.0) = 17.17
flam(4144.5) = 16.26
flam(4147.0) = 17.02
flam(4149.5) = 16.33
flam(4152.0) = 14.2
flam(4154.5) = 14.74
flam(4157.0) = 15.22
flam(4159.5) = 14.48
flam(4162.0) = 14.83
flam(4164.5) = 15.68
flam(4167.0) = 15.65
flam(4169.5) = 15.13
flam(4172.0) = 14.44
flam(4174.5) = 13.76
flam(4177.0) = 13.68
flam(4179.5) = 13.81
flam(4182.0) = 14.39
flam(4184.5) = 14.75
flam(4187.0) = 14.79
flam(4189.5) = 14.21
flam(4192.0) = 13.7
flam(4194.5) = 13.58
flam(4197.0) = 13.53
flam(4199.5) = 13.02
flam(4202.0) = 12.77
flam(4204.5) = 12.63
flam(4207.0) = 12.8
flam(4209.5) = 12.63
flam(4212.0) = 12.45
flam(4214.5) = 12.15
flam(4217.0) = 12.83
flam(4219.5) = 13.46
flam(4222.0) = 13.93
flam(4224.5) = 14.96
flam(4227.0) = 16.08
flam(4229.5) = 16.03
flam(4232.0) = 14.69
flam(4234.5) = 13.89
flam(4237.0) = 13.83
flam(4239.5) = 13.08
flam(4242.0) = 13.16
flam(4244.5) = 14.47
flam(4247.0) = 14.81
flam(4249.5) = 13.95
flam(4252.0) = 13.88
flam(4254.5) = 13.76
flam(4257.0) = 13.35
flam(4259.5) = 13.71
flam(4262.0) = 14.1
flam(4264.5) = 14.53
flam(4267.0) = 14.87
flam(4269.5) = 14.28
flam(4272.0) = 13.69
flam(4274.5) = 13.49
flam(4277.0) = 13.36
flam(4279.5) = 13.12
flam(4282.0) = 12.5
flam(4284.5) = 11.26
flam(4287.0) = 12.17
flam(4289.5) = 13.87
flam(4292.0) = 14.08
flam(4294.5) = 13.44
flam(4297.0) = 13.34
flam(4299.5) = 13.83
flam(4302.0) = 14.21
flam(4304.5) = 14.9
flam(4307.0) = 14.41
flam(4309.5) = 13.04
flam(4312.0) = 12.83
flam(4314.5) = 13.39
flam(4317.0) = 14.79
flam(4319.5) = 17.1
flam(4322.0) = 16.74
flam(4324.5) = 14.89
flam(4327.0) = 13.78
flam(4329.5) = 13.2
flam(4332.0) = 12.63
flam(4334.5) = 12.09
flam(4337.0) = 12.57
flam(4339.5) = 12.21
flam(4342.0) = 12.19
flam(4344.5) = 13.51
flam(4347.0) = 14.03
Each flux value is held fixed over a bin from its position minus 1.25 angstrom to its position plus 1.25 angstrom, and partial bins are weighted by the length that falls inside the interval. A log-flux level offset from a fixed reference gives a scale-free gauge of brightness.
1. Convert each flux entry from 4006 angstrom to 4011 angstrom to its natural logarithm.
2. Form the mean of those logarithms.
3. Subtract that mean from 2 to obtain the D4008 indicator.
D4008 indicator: -1.4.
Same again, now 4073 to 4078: -1.4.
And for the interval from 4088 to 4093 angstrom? -1.3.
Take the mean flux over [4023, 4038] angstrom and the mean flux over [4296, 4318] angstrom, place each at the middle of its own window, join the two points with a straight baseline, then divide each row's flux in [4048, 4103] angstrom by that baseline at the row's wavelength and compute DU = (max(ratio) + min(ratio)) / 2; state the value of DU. 1.0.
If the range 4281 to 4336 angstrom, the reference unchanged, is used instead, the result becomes 1.0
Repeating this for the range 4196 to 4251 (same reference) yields 0.8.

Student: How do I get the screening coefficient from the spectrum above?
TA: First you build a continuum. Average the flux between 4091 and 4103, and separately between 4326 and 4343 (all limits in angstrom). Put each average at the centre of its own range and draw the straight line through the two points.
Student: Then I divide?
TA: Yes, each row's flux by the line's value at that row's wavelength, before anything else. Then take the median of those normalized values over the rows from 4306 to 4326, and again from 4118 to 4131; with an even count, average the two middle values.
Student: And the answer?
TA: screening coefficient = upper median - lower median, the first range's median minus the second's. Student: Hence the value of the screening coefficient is 0.3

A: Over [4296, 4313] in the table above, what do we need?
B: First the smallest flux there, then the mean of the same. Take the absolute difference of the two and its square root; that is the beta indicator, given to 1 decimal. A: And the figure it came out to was 1.0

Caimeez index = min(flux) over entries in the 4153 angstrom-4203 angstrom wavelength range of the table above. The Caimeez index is 12.77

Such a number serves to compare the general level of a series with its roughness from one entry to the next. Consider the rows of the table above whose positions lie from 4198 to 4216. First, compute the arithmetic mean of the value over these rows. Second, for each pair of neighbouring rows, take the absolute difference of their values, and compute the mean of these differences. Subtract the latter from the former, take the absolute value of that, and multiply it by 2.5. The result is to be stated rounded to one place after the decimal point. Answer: 31.1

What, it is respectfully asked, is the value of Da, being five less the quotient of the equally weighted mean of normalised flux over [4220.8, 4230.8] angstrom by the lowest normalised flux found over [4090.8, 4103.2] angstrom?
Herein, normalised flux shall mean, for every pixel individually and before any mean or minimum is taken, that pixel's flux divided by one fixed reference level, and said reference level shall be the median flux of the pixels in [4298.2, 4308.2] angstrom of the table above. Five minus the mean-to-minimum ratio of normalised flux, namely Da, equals 4.3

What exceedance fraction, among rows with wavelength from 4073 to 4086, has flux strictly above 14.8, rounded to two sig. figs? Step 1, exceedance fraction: 1.0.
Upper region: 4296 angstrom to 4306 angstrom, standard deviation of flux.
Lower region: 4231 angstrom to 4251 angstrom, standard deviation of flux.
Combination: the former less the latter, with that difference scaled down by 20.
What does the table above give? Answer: 0.00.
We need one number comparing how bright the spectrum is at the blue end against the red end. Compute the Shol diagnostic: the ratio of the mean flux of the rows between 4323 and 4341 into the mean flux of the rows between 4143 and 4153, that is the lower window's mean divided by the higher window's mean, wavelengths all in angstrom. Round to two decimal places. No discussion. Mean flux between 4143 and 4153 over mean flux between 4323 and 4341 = 1.22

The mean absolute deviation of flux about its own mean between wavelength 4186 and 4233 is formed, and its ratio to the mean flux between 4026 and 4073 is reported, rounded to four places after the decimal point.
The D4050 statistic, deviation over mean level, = 0.0290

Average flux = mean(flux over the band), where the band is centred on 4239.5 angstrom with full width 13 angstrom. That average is 13.7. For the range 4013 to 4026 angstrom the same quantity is 30.5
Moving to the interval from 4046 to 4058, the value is 32.1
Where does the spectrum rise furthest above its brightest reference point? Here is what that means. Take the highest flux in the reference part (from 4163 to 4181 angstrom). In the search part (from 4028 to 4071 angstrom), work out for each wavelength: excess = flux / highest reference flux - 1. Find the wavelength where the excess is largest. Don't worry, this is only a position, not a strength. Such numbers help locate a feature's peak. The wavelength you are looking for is 4057.0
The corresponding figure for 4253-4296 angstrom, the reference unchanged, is 4267.0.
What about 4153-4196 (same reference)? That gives 4164.5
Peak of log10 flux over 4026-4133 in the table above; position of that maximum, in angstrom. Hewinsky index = 4057.0 angstrom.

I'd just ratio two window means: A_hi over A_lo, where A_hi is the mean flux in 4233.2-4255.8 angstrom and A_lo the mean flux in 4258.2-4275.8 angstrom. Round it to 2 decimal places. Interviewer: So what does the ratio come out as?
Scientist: 0.98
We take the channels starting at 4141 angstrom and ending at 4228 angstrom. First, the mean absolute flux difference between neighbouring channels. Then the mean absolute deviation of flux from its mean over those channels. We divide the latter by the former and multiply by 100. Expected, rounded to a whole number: 206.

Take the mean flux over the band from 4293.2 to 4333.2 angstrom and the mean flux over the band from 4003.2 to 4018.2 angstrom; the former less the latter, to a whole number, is -18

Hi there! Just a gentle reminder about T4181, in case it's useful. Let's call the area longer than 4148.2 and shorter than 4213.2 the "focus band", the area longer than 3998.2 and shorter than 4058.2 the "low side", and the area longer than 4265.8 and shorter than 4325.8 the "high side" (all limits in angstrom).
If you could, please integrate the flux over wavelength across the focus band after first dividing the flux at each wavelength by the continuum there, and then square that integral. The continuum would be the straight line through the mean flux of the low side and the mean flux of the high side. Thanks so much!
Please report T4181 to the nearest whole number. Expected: 1767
